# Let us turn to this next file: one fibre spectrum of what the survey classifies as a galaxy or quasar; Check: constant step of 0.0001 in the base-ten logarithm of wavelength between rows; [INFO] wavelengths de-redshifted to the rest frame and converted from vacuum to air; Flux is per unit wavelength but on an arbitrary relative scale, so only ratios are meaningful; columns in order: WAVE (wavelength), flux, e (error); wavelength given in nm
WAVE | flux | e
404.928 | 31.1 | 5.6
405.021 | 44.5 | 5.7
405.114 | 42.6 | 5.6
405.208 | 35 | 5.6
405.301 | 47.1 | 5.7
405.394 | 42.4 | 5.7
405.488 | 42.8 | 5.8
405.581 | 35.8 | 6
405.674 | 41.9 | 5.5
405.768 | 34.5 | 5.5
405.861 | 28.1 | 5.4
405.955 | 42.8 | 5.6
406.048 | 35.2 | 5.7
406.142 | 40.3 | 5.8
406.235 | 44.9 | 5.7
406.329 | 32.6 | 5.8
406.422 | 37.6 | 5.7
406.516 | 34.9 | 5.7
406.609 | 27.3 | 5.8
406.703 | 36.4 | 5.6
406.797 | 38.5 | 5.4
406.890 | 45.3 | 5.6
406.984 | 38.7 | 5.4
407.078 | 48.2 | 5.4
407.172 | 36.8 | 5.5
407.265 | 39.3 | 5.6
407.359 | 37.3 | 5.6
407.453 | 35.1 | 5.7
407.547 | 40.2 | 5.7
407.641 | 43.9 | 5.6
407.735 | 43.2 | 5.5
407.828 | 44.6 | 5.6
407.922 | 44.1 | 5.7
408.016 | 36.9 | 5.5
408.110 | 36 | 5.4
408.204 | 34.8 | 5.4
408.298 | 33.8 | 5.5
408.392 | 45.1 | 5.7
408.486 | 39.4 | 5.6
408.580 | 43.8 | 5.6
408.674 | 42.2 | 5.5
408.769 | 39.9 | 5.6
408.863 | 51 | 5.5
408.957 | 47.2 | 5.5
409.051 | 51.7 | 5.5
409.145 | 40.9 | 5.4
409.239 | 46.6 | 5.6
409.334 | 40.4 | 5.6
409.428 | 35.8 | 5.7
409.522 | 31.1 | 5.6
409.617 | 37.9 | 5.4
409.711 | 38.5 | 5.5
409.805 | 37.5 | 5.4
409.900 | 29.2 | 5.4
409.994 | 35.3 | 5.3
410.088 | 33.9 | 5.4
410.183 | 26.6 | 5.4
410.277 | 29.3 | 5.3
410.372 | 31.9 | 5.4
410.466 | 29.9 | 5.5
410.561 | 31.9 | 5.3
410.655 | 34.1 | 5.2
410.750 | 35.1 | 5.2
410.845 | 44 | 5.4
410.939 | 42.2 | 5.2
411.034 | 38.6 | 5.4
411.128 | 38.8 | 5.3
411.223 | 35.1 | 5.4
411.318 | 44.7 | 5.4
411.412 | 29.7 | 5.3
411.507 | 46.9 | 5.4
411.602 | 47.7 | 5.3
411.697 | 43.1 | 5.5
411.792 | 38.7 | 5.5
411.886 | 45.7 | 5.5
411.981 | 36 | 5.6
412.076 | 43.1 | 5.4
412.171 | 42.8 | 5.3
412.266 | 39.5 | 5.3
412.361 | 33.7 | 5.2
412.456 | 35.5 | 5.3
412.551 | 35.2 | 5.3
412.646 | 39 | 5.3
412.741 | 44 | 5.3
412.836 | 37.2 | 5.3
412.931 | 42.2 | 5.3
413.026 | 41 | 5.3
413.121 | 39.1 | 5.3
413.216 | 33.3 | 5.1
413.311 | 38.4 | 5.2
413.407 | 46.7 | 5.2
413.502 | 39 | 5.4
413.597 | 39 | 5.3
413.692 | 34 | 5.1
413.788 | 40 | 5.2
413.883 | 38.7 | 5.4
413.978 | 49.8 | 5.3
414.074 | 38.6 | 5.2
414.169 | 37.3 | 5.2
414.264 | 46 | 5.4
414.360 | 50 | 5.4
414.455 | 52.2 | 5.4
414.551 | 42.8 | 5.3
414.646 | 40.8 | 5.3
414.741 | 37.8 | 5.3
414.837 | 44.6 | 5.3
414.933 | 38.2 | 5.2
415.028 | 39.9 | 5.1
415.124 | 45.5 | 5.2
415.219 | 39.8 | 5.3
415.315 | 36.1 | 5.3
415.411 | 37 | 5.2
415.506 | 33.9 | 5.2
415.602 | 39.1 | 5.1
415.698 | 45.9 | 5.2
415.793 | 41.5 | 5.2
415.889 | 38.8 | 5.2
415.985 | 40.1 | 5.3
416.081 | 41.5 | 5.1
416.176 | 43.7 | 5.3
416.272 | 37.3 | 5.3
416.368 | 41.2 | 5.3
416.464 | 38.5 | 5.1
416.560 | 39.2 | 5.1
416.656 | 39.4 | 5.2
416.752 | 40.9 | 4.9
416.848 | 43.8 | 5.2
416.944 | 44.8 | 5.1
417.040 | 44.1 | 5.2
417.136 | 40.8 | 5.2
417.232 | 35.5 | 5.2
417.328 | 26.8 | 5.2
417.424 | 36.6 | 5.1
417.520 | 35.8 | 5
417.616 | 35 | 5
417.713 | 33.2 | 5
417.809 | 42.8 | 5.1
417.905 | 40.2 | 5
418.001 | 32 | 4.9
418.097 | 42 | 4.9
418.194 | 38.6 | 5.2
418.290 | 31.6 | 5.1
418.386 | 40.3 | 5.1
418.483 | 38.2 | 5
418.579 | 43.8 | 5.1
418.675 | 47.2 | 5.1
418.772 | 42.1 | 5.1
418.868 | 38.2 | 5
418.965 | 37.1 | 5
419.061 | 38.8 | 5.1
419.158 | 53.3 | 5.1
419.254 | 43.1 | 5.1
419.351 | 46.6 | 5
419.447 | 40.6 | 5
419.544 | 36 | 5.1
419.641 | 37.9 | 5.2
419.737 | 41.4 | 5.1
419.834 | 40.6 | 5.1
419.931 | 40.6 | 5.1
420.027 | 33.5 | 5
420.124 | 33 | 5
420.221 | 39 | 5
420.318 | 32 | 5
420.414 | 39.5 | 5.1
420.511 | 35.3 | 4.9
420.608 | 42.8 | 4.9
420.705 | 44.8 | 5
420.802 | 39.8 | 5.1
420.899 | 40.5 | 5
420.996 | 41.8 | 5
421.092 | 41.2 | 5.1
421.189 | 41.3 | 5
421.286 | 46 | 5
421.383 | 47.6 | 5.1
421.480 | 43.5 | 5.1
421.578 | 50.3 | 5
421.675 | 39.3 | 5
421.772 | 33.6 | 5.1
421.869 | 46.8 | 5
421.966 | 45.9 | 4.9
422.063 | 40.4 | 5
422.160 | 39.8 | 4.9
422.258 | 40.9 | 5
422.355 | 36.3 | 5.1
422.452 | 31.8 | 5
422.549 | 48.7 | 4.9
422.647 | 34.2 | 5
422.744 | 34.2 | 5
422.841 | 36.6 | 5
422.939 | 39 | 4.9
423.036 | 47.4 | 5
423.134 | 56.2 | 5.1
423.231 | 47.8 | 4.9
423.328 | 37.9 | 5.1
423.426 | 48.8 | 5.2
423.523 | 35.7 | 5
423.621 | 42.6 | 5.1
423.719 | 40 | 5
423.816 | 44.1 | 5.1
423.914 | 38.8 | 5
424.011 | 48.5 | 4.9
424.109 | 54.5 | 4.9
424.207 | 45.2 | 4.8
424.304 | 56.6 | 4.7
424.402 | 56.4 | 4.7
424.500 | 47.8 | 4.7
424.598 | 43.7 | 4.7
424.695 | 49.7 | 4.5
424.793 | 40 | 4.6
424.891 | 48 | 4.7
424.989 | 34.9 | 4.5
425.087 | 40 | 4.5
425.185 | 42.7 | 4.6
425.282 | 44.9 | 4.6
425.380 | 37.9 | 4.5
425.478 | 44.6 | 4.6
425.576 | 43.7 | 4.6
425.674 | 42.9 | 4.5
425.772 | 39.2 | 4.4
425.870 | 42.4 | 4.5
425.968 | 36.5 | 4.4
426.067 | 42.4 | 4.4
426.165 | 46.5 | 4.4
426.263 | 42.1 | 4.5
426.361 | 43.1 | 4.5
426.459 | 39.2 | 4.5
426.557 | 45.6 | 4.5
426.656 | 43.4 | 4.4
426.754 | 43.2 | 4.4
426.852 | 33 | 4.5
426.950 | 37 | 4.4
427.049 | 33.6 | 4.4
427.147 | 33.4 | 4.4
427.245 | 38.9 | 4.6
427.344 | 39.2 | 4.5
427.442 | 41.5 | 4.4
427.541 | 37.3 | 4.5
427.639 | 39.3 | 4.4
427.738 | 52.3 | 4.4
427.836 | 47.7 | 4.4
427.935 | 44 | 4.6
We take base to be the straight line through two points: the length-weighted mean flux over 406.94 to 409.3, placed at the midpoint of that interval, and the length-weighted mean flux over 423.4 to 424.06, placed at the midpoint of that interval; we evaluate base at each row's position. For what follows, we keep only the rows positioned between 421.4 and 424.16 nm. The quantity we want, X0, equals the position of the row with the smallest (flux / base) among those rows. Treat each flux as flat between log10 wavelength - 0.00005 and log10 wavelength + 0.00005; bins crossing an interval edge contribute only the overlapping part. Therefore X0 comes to 422.452 nm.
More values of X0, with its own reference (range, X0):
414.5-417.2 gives 415.506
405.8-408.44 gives 406.609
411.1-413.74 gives 411.412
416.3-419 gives 417.328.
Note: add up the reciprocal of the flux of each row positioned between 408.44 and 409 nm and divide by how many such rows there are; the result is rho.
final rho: 0.0230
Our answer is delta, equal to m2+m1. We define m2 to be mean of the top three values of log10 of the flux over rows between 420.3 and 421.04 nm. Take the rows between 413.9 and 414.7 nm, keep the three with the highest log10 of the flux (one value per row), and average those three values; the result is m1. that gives 3.34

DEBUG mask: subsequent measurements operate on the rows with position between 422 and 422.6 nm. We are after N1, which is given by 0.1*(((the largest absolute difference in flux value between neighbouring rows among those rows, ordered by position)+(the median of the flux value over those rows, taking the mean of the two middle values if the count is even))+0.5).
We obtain 5.75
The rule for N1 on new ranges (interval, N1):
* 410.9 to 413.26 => 5.68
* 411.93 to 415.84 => 5.08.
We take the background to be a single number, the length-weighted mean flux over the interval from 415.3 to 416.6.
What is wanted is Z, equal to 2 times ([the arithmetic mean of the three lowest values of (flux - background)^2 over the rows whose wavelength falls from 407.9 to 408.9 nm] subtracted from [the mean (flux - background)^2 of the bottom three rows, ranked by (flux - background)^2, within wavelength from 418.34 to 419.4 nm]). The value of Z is -2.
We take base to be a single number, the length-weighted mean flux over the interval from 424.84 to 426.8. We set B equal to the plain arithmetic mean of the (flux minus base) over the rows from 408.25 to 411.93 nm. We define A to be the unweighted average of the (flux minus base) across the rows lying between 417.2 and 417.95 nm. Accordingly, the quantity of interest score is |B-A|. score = 3.1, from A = -6.4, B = -3.3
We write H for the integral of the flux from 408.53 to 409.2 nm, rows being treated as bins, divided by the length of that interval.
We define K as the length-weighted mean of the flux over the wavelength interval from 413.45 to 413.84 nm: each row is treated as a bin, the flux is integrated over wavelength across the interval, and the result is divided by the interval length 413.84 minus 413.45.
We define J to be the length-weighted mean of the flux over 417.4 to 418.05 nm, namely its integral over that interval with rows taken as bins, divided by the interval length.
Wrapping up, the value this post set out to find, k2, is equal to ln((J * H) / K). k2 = 3.77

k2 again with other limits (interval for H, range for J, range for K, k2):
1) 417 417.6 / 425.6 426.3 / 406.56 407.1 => 3.67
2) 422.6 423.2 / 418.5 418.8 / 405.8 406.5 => 3.89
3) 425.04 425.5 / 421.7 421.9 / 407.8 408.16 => 3.72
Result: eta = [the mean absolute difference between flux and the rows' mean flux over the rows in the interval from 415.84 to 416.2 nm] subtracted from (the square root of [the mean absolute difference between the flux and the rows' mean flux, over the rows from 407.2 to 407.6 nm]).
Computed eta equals -0.24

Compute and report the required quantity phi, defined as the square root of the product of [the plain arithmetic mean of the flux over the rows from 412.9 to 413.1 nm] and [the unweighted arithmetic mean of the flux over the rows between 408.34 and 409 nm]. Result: 42.8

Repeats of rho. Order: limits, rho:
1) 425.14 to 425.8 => 0.0237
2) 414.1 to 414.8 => 0.0231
